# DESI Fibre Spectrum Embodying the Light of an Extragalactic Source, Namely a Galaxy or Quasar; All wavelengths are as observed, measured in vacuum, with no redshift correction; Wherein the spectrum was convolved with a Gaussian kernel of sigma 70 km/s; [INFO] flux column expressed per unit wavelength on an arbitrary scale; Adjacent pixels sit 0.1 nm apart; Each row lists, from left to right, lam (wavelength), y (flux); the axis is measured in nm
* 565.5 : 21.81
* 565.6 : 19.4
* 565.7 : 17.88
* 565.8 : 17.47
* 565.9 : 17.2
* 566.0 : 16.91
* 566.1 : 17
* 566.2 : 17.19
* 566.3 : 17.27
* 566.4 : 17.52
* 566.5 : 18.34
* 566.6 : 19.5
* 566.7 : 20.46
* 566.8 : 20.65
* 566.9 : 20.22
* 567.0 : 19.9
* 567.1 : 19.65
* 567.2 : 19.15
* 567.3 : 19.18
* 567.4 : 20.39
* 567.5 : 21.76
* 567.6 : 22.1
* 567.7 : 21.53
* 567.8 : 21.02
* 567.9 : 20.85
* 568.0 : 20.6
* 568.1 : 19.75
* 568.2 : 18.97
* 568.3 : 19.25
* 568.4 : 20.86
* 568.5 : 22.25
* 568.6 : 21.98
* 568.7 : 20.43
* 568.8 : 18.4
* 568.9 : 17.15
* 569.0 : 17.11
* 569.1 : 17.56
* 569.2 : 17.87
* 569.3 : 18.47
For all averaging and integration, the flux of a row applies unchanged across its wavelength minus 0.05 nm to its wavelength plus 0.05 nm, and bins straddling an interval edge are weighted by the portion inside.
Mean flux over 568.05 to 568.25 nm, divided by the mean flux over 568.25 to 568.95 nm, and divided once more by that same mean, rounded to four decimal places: 0.0482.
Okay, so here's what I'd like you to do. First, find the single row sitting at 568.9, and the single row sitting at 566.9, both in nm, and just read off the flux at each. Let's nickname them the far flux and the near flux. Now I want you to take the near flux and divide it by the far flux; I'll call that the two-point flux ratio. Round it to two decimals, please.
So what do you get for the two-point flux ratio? 1.18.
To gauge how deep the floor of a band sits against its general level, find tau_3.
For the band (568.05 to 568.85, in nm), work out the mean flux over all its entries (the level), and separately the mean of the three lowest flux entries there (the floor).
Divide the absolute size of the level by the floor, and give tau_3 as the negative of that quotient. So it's -1.07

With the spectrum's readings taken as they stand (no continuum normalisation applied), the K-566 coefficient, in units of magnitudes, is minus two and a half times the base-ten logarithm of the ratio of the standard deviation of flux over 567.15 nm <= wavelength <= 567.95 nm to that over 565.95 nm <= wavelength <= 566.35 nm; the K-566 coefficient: -2.1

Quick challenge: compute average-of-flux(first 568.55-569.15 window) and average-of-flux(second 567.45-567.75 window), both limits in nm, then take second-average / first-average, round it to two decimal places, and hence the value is 1.16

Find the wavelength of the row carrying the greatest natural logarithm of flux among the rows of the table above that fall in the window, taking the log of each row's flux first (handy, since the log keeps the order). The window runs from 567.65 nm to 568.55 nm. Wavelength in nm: 568.5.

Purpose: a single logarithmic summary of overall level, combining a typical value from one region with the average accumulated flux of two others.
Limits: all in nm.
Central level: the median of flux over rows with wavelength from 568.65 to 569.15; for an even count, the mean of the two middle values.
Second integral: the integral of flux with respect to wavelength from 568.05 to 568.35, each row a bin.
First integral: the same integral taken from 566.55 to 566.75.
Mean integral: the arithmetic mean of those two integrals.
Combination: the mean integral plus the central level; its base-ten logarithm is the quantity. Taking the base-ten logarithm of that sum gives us 1.35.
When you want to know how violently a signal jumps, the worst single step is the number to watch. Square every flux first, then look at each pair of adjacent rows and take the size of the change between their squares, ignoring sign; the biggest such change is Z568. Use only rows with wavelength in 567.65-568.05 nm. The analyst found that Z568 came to 22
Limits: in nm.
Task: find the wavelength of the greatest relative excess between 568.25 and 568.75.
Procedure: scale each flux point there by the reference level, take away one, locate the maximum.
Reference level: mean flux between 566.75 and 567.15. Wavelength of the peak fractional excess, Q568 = 568.5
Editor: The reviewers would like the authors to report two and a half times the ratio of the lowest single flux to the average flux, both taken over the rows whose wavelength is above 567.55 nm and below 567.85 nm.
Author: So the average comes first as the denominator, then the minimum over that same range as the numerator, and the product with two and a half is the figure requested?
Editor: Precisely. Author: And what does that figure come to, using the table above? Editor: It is 2.44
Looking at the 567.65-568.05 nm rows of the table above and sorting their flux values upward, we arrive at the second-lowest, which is 20.85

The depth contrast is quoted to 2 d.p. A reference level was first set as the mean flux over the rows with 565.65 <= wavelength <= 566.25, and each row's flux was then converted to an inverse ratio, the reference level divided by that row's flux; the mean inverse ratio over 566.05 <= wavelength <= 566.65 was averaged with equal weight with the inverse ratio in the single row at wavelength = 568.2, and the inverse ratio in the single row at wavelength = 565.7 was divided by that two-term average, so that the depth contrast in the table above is 1.03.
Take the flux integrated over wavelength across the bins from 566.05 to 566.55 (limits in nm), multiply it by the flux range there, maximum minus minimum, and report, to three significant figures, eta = 11.7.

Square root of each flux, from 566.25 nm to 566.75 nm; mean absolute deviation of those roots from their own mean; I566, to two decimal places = 0.13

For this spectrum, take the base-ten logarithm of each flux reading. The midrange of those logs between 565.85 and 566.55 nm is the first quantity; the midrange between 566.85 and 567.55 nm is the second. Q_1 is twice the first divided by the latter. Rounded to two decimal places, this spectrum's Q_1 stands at 1.90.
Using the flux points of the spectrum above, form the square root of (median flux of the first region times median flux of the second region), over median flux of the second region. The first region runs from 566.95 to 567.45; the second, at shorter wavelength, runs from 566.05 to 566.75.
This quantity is 1.06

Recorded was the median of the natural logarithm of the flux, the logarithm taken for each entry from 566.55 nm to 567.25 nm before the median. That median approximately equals 2.99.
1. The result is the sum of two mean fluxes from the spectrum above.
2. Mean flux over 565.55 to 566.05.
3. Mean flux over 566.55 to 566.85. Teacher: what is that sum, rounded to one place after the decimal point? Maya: 38.0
